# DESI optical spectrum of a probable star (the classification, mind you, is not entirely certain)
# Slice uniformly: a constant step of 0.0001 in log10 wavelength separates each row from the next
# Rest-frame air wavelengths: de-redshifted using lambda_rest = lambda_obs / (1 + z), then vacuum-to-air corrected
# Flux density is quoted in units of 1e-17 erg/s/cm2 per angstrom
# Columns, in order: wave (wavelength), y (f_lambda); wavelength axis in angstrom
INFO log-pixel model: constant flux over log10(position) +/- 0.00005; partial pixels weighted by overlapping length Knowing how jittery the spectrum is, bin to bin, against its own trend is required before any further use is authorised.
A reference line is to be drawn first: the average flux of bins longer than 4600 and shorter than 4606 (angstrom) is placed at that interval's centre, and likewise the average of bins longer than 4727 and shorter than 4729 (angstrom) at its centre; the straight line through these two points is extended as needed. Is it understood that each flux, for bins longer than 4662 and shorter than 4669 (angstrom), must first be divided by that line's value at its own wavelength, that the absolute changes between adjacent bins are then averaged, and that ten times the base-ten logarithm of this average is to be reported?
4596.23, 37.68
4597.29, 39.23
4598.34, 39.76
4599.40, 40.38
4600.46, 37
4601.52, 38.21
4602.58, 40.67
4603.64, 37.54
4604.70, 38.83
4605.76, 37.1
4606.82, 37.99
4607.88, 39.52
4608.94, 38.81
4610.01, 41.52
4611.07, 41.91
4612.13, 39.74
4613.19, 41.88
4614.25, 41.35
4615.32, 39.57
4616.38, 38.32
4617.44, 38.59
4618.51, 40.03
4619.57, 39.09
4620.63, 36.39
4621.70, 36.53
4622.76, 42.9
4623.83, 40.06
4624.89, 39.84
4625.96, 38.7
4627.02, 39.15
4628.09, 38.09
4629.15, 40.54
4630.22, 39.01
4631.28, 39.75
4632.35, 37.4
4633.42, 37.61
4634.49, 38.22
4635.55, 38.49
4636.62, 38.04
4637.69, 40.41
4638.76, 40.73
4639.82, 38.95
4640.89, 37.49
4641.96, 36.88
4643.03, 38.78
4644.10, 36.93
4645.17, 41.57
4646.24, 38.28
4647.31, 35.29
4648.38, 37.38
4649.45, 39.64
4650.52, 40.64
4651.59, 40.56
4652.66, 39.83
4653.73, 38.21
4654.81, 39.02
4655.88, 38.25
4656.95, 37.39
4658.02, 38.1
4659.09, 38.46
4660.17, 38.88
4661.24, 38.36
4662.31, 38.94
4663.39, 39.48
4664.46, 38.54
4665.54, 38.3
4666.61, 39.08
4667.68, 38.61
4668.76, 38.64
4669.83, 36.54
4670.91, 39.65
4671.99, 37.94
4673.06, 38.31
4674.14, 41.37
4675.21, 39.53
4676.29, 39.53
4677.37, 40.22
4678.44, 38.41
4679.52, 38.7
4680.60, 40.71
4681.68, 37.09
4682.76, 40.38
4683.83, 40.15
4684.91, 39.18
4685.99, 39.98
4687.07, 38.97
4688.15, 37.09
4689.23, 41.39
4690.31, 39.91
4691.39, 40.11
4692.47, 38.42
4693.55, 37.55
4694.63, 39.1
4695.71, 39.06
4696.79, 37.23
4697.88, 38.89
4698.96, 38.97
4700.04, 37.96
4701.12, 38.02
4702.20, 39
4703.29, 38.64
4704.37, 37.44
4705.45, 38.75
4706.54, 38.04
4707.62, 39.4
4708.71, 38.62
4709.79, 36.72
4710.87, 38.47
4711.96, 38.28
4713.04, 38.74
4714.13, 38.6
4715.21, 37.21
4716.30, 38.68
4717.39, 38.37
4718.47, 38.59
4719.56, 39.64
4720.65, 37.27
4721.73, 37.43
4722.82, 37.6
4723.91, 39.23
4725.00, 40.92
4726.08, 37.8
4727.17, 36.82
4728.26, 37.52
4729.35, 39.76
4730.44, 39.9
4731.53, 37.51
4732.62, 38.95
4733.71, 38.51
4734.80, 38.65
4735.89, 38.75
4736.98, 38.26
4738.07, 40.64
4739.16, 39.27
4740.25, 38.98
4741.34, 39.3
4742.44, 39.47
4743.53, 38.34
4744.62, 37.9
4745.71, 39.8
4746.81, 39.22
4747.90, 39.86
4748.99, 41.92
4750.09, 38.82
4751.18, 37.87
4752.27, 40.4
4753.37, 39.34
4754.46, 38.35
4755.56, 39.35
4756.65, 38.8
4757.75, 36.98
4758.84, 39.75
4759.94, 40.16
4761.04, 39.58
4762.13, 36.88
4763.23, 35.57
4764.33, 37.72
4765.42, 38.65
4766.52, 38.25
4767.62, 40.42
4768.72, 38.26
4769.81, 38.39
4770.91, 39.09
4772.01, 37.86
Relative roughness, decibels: -18.8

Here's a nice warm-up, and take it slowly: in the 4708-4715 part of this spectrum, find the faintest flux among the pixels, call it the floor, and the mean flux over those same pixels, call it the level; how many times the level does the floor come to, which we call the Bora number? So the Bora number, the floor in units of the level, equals 0.960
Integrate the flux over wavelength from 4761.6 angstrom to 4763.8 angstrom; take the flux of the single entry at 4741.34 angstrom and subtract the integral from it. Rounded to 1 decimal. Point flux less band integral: -40.2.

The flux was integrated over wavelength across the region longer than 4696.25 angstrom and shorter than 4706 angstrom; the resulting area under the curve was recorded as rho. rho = 373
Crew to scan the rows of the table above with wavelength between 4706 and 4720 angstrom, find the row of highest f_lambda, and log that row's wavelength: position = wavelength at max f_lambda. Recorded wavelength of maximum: 4719.56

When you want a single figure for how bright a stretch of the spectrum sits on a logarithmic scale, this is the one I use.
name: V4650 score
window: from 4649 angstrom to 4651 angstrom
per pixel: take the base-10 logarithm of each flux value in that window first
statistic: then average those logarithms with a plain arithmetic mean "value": 1.604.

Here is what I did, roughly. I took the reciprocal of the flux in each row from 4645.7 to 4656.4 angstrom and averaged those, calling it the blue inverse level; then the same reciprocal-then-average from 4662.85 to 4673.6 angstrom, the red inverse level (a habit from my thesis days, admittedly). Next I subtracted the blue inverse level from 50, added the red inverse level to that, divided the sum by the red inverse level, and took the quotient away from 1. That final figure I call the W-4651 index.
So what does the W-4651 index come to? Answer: -1924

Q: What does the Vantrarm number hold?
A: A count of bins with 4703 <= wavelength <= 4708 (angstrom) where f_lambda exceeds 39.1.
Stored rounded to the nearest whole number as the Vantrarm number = 1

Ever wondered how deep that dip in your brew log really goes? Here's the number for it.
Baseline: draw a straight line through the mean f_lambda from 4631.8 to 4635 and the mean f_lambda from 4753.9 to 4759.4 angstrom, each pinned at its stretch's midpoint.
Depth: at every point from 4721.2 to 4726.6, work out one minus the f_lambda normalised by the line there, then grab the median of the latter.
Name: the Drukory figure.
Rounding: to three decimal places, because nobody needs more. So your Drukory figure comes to 0.016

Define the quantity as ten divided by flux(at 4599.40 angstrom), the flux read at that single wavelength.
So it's 0.248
